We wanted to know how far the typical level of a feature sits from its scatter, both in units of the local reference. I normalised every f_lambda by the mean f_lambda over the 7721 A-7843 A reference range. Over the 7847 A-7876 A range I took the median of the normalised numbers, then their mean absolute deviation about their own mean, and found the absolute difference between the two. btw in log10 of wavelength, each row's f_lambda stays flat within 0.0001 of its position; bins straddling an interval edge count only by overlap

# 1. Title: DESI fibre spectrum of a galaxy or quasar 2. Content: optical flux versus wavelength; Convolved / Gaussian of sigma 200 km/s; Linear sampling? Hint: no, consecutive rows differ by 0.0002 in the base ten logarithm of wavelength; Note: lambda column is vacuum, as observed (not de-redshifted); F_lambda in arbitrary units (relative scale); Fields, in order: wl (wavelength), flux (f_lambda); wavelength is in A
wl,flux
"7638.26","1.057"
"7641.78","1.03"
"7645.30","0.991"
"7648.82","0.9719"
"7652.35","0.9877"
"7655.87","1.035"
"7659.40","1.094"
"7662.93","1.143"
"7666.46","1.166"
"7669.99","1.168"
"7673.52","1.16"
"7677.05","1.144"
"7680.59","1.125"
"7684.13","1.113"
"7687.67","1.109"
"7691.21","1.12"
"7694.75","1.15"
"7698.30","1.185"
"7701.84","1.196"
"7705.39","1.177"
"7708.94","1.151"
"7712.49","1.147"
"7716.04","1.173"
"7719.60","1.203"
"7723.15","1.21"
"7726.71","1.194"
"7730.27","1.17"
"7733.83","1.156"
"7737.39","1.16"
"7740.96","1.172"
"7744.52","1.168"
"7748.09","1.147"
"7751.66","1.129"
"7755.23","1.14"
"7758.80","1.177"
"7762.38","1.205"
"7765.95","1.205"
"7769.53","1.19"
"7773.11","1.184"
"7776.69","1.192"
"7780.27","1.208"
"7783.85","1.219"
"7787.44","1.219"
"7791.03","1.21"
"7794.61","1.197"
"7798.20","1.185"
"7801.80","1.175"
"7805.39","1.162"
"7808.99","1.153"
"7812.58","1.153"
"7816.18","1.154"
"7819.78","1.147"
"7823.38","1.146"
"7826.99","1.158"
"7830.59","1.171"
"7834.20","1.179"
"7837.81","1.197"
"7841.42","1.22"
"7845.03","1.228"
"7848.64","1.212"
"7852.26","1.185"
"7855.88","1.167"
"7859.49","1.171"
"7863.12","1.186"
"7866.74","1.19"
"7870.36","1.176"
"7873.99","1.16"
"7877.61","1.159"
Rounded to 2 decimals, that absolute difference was 0.99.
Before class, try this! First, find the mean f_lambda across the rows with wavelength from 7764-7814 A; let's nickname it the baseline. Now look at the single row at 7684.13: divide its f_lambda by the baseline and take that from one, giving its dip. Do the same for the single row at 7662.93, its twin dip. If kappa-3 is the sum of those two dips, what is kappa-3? 0.10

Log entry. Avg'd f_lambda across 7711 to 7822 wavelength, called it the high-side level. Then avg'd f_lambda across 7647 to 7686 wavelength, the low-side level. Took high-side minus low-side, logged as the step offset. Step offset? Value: 0.08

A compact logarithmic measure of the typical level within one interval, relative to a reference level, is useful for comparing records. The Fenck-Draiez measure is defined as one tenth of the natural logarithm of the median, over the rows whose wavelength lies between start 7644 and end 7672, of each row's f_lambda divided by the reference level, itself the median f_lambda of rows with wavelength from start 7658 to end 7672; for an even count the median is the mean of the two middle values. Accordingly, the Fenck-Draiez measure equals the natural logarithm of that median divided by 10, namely -0.0081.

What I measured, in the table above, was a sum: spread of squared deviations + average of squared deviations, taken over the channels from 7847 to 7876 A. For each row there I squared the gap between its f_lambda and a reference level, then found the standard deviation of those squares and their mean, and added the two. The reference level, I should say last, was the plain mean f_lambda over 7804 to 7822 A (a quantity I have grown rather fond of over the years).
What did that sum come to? 0.0020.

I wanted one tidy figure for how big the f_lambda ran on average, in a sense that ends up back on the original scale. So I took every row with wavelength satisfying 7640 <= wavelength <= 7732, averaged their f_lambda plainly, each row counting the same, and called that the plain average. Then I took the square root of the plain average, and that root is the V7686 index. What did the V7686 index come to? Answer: 1.06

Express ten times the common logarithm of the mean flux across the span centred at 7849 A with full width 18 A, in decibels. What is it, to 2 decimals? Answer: 0.80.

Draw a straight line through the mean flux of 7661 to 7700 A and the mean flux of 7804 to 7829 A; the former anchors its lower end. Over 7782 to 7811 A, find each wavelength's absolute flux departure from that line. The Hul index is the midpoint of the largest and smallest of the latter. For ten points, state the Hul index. 0.0341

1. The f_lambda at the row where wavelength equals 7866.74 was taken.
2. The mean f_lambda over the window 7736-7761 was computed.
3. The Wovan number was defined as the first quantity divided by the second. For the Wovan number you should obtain 1.03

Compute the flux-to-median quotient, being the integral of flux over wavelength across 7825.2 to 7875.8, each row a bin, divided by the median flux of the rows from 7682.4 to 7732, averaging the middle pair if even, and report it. 51.2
